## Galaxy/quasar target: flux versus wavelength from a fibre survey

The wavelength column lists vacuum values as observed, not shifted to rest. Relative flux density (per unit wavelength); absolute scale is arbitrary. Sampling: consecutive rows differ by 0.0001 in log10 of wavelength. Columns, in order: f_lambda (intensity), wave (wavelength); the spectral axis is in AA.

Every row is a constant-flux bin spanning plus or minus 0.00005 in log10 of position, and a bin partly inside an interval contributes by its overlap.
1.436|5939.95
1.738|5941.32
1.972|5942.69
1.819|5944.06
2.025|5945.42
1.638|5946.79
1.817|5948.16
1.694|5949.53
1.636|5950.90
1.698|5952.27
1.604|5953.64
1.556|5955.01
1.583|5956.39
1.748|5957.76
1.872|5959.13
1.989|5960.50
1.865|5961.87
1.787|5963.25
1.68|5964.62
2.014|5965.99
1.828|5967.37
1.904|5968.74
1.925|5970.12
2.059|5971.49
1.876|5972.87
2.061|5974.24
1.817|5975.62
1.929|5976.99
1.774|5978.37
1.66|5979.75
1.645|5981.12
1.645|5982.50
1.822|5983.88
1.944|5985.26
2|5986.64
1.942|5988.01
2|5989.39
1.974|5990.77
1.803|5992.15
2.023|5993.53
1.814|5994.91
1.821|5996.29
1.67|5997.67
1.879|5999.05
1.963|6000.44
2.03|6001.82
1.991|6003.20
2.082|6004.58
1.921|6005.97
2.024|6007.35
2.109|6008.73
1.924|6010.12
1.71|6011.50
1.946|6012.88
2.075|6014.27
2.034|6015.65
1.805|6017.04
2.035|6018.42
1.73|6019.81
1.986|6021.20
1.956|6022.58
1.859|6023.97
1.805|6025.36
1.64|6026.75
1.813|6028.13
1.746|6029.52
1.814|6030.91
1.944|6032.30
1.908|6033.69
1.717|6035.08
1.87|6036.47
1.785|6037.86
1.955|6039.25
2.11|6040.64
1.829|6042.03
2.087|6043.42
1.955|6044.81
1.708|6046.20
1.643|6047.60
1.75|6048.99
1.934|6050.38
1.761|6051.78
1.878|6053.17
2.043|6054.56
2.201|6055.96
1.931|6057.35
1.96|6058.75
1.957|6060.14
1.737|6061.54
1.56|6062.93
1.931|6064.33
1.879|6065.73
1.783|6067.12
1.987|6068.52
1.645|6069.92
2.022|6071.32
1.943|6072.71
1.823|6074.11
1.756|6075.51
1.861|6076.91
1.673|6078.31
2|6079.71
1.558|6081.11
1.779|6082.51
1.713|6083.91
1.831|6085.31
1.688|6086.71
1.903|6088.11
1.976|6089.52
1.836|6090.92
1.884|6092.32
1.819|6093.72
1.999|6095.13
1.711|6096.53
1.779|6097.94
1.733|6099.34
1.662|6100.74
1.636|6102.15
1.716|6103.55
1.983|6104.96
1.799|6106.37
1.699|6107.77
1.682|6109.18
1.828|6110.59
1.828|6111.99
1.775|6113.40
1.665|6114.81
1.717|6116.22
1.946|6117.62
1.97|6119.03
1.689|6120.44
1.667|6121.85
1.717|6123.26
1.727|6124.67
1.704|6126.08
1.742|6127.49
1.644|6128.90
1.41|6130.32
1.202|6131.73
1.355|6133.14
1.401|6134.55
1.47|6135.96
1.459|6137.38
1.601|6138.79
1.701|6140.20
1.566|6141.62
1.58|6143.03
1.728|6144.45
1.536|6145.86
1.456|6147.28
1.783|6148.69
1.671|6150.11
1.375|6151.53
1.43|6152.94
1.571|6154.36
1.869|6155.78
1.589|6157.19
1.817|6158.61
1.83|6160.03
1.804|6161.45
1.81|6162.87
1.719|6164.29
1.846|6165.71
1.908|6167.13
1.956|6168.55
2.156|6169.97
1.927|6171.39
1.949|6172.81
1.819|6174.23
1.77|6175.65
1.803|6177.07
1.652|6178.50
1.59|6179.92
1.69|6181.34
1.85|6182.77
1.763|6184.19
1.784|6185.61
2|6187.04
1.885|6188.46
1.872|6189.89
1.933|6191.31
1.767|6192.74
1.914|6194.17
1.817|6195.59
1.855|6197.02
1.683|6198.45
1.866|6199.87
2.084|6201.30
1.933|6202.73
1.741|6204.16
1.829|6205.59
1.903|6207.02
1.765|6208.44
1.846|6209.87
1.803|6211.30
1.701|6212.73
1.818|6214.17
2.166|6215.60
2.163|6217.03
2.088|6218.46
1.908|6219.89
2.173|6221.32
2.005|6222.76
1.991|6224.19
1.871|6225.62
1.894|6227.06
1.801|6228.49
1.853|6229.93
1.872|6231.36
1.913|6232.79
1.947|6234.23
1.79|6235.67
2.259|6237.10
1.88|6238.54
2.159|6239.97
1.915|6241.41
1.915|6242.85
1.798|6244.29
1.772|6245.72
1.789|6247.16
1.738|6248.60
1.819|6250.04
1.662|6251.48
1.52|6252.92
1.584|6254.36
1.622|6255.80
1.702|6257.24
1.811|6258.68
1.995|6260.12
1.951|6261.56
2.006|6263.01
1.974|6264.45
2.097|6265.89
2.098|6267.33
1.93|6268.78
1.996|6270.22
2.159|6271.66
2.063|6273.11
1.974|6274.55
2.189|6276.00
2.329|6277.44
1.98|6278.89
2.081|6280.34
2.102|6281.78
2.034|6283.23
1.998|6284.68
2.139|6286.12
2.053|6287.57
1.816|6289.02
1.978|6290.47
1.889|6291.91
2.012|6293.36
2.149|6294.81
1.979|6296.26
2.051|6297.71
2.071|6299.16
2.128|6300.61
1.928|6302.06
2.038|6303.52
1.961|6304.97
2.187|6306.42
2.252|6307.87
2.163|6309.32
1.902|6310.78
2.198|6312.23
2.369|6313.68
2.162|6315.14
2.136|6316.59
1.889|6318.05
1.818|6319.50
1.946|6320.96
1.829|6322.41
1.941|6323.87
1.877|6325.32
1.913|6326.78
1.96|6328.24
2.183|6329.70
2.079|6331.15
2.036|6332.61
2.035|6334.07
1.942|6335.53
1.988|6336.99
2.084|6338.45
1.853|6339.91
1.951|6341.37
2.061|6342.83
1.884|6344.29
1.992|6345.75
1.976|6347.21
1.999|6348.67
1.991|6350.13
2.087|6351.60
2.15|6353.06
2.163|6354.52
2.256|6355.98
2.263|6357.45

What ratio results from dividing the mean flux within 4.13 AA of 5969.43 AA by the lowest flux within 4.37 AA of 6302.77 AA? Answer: 1.00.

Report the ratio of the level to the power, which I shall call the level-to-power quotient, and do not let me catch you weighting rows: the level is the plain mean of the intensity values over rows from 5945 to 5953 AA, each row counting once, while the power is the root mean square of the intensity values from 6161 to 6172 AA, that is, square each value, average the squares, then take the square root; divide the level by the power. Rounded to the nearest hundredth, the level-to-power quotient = 0.92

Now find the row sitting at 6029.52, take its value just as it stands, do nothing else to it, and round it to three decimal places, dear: 1.746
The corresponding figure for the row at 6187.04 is 2.000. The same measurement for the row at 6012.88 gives 1.946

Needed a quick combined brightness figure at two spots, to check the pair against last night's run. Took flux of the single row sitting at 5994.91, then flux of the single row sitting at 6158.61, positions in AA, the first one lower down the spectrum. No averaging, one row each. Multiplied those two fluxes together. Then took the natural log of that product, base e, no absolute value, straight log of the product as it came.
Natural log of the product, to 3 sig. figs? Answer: 1.19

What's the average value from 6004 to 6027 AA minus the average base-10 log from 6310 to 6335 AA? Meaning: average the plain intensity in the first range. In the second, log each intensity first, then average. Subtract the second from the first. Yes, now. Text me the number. 1.62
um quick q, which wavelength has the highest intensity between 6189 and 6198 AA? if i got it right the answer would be 6191.31 AA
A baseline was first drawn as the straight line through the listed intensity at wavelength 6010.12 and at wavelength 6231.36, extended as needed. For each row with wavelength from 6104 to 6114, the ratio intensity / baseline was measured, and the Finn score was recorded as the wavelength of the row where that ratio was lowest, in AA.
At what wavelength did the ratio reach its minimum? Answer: 6109.18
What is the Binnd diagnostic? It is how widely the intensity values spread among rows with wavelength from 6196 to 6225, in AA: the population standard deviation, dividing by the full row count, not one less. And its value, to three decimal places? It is 0.151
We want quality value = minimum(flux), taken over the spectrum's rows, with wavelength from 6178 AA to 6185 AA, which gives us 1.59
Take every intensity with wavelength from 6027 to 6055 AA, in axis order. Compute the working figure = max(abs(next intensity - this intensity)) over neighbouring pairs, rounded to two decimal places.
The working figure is 0.28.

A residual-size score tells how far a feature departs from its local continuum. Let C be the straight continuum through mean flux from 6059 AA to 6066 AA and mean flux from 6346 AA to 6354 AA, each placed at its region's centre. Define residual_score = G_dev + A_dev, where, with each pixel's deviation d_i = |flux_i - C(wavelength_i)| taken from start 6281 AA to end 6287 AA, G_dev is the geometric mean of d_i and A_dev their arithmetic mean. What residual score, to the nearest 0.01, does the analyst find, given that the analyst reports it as 0.13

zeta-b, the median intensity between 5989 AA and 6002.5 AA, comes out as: 1.92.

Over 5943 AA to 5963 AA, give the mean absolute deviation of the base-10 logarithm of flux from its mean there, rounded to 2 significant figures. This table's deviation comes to 0.030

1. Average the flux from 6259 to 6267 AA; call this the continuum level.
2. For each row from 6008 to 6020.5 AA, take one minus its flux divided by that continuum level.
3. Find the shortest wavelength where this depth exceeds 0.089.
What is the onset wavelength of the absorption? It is 6011.50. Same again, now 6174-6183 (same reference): 6174.23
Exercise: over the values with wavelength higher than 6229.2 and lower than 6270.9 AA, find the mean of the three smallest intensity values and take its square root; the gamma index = 1.26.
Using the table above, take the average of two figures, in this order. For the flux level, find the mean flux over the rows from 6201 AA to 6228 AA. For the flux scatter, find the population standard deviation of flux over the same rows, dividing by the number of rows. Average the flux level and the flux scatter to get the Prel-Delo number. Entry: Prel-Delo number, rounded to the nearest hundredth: 1.04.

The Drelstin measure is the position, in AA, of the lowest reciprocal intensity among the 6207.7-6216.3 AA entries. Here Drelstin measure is 6215.60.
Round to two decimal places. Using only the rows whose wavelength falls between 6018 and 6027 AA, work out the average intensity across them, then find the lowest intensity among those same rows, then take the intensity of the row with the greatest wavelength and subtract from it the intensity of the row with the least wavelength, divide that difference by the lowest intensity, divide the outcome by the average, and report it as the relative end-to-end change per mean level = -0.13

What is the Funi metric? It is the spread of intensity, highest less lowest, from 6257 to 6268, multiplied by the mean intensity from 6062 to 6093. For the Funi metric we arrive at 0.72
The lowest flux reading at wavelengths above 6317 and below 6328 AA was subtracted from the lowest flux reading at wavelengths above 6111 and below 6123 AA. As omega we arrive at -0.15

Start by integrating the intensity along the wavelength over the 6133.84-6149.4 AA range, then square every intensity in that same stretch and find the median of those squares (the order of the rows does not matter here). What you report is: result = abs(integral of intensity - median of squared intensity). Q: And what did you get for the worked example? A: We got 22.0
